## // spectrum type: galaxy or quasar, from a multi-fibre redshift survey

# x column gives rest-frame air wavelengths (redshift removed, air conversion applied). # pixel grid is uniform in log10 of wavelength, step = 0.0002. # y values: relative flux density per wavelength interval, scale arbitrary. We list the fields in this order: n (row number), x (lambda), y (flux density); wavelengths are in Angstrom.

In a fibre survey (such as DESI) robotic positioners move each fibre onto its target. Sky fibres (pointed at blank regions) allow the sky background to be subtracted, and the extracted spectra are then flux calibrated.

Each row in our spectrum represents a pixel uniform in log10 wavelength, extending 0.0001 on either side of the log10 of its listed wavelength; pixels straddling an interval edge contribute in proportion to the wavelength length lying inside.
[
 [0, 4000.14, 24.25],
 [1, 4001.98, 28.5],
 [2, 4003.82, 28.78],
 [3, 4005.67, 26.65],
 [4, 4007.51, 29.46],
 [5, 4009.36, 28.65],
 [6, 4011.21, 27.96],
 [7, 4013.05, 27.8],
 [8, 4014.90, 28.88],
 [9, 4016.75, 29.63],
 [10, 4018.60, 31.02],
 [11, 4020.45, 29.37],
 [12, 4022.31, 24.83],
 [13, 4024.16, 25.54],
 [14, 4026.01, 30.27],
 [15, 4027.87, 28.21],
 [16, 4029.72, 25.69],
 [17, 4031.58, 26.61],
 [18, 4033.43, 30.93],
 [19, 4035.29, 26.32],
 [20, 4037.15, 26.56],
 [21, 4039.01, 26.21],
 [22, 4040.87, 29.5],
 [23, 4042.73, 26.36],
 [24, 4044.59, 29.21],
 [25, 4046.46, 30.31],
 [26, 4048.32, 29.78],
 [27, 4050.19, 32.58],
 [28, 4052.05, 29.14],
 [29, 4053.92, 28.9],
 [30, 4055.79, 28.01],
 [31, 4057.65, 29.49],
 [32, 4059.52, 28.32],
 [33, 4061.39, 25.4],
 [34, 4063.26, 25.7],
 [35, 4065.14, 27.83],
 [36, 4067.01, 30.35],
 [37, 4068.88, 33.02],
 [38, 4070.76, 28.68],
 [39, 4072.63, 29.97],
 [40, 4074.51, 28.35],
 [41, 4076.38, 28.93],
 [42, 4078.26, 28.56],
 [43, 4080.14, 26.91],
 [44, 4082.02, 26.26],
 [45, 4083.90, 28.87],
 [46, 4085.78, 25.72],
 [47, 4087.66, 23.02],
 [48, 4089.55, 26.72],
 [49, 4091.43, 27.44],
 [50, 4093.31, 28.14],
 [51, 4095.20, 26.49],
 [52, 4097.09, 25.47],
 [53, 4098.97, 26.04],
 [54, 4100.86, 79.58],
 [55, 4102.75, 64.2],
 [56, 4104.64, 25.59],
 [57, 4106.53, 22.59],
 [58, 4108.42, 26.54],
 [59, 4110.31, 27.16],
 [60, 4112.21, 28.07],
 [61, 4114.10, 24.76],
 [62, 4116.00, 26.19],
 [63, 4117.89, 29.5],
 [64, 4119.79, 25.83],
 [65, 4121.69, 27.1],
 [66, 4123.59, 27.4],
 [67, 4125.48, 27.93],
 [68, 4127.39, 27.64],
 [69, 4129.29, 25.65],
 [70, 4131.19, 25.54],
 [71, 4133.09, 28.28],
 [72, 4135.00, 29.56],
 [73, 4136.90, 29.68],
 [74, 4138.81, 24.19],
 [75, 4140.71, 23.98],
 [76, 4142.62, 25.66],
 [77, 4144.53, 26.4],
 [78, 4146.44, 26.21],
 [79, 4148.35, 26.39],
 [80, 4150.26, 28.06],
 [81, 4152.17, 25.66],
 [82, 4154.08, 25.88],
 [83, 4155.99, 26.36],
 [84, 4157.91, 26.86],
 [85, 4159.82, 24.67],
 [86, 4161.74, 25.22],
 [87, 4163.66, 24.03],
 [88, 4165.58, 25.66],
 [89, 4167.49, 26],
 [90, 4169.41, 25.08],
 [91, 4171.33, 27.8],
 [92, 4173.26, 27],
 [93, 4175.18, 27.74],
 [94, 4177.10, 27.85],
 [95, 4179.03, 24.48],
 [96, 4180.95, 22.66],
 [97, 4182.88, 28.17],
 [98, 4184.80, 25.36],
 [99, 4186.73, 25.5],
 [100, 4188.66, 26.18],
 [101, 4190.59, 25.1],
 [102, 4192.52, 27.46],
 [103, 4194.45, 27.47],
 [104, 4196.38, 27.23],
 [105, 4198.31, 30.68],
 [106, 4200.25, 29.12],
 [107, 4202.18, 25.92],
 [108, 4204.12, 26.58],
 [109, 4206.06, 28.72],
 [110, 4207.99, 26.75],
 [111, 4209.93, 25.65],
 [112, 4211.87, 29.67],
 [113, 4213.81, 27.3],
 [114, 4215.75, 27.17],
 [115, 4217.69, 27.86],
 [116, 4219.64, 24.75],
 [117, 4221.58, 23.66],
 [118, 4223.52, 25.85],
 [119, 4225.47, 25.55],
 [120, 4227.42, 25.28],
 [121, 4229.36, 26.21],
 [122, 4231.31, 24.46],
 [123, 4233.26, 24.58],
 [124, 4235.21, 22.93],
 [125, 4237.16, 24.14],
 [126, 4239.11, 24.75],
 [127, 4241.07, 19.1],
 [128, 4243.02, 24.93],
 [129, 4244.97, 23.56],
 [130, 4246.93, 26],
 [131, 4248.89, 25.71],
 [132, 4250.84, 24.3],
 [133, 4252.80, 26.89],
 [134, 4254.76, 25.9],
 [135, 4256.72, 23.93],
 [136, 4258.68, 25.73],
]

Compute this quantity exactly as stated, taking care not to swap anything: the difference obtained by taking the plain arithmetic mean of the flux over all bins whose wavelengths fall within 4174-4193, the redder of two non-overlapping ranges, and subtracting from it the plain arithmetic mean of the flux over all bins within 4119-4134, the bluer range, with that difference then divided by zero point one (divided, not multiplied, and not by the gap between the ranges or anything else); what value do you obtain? -9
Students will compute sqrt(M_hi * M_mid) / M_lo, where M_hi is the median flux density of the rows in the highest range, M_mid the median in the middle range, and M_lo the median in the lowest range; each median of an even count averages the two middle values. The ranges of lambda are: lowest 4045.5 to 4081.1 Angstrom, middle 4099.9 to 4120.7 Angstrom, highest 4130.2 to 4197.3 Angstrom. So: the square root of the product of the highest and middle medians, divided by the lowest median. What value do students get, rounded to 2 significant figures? 0.91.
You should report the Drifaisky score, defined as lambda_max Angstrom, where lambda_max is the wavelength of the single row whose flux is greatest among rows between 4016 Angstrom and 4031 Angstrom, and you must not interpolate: 4018.60 Angstrom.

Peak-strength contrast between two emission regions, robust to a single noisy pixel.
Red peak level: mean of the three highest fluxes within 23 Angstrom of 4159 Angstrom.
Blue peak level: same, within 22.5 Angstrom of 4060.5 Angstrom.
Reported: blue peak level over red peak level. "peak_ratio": 1.12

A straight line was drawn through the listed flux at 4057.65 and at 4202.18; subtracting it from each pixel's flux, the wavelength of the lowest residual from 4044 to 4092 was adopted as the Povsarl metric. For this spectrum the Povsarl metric 4087.66 Angstrom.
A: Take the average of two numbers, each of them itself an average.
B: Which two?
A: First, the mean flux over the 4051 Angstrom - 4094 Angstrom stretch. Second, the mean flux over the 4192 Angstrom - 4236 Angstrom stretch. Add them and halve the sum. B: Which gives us 27.3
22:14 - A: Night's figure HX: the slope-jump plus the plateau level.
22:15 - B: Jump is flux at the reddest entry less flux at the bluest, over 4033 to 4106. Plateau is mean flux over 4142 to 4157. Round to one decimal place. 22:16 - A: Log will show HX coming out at 21.0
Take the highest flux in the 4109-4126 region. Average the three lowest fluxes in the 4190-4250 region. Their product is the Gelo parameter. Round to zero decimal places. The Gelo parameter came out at 645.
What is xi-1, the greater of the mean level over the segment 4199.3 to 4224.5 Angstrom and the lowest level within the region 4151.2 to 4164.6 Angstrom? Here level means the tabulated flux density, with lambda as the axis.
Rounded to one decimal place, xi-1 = 26.8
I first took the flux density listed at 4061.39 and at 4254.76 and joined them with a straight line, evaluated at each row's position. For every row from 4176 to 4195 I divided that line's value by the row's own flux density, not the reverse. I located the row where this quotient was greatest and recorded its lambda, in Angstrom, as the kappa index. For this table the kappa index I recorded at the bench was 4180.95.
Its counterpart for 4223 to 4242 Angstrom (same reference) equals 4241.07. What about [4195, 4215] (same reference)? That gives 4209.93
